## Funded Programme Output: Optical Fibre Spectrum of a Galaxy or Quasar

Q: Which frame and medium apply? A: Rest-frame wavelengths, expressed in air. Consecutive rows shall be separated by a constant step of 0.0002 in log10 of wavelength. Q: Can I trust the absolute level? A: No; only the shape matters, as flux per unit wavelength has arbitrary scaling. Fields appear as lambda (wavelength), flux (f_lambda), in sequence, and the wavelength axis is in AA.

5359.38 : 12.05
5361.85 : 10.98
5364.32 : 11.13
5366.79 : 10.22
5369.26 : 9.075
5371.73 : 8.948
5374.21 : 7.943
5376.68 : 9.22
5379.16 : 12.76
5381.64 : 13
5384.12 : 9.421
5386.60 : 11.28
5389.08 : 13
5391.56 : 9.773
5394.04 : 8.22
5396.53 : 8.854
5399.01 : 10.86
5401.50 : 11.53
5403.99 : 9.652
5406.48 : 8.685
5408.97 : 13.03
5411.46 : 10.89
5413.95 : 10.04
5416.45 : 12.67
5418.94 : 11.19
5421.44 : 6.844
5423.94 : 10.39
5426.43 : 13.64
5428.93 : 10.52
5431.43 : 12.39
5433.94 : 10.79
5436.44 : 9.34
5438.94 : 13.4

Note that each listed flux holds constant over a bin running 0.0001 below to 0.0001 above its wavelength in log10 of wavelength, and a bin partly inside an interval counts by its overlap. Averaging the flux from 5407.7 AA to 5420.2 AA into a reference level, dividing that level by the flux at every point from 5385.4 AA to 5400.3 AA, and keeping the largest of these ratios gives 1.41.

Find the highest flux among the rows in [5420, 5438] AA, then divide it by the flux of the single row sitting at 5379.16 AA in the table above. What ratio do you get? 1.1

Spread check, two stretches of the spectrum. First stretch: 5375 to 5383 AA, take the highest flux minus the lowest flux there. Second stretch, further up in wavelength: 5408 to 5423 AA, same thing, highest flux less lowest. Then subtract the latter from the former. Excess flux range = -2.4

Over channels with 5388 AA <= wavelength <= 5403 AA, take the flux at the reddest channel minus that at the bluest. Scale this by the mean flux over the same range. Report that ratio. -0.14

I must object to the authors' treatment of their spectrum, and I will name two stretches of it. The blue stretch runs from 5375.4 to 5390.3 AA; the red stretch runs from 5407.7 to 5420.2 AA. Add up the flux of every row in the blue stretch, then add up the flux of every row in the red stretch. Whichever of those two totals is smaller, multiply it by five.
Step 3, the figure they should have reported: 289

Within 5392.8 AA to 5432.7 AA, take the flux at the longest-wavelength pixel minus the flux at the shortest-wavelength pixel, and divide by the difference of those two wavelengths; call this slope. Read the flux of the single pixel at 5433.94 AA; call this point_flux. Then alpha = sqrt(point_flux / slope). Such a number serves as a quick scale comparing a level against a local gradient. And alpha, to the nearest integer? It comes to 10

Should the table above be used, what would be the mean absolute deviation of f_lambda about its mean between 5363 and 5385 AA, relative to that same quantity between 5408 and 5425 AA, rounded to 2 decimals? 1.01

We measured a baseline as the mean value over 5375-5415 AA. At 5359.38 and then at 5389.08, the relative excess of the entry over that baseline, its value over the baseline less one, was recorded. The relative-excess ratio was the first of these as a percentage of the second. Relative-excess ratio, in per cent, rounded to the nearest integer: 60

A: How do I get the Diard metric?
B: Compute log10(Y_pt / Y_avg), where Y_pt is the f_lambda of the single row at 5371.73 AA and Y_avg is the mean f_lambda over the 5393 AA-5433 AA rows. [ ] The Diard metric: -0.07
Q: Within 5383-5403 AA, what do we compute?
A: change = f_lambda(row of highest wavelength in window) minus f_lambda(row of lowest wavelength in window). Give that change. 2.11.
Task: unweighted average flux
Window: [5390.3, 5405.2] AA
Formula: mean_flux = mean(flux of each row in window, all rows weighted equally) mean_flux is 9.8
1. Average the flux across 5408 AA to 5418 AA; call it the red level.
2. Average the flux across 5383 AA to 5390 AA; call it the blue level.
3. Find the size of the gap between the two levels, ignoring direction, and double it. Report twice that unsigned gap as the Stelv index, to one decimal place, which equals 0.8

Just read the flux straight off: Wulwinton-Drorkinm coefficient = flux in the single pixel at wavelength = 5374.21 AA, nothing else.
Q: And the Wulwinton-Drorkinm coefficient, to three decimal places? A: 7.943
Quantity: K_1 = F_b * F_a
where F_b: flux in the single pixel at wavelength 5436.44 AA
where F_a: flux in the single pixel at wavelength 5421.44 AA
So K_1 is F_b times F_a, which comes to 64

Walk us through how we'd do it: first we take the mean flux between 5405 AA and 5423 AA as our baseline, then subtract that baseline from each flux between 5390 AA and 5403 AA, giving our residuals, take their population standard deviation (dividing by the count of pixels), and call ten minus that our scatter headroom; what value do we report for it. 8.8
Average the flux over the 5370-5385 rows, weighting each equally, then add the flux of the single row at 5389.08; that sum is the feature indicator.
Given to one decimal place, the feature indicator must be 23.2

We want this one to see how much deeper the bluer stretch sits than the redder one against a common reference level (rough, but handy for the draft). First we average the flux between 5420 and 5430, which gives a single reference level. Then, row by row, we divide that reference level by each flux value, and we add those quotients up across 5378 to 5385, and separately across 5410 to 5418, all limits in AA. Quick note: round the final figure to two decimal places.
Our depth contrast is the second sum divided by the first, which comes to 1.03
